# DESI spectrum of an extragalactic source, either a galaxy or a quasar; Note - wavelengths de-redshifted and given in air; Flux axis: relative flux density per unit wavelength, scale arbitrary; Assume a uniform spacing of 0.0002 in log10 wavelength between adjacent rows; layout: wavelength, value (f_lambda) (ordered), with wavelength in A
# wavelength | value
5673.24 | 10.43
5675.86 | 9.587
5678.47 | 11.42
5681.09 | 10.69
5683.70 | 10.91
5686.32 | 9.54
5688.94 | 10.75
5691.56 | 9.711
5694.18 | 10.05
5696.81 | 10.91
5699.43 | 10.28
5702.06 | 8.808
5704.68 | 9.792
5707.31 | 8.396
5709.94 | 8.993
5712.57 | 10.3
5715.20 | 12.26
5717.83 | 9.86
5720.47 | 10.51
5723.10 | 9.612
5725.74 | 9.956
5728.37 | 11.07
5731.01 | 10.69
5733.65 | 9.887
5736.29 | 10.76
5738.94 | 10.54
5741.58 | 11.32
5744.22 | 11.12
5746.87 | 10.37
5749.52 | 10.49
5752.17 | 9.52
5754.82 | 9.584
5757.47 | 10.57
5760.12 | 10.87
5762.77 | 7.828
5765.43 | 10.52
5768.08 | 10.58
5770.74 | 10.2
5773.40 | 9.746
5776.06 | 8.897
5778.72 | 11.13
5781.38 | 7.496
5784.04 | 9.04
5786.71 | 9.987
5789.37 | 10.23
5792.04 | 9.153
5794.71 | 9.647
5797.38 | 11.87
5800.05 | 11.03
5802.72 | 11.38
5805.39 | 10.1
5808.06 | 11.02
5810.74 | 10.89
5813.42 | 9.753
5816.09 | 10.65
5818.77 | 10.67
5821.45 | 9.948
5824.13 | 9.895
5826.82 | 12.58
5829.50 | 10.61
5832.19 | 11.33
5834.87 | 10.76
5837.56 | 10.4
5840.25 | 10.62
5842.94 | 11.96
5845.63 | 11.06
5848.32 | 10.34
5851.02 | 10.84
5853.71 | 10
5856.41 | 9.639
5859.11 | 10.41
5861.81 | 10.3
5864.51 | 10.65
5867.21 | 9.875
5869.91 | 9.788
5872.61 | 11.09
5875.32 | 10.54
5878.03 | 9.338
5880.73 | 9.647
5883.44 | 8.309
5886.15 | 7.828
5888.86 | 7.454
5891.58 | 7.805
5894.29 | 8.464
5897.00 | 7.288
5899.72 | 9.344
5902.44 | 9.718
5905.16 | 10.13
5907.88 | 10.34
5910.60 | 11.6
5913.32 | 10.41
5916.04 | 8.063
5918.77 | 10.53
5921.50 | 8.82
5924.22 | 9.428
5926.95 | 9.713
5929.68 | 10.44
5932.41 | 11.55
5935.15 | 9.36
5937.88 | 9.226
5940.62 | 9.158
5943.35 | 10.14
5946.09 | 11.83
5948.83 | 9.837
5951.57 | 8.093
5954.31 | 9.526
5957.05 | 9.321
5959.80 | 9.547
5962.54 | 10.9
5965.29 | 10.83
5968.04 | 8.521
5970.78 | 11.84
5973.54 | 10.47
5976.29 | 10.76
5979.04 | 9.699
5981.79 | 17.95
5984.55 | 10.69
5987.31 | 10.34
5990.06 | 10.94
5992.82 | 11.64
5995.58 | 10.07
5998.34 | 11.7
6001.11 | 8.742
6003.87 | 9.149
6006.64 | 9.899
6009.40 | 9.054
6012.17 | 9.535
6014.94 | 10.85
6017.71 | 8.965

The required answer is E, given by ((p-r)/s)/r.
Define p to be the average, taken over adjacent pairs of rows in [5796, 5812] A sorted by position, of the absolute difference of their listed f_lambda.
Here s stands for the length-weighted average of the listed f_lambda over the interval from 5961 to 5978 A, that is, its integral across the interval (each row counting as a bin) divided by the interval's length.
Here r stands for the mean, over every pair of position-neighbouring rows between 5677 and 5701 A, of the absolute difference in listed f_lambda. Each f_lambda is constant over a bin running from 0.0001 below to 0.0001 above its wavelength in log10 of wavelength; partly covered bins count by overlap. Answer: -0.01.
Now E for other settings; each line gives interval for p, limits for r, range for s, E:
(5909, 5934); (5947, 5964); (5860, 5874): 0.03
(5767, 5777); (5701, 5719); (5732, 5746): -0.06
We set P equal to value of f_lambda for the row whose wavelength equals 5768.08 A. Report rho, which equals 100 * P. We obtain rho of 1058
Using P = 10.58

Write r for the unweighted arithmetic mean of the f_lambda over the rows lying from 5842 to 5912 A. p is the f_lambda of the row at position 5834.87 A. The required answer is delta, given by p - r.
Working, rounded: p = 10.76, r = 9.8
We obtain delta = 1.0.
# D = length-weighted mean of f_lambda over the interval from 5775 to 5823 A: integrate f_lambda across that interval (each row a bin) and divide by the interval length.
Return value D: 10.2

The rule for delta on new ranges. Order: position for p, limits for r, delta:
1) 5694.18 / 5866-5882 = 0.0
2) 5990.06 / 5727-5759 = 0.4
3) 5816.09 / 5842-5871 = 0.2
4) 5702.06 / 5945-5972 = -1.2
